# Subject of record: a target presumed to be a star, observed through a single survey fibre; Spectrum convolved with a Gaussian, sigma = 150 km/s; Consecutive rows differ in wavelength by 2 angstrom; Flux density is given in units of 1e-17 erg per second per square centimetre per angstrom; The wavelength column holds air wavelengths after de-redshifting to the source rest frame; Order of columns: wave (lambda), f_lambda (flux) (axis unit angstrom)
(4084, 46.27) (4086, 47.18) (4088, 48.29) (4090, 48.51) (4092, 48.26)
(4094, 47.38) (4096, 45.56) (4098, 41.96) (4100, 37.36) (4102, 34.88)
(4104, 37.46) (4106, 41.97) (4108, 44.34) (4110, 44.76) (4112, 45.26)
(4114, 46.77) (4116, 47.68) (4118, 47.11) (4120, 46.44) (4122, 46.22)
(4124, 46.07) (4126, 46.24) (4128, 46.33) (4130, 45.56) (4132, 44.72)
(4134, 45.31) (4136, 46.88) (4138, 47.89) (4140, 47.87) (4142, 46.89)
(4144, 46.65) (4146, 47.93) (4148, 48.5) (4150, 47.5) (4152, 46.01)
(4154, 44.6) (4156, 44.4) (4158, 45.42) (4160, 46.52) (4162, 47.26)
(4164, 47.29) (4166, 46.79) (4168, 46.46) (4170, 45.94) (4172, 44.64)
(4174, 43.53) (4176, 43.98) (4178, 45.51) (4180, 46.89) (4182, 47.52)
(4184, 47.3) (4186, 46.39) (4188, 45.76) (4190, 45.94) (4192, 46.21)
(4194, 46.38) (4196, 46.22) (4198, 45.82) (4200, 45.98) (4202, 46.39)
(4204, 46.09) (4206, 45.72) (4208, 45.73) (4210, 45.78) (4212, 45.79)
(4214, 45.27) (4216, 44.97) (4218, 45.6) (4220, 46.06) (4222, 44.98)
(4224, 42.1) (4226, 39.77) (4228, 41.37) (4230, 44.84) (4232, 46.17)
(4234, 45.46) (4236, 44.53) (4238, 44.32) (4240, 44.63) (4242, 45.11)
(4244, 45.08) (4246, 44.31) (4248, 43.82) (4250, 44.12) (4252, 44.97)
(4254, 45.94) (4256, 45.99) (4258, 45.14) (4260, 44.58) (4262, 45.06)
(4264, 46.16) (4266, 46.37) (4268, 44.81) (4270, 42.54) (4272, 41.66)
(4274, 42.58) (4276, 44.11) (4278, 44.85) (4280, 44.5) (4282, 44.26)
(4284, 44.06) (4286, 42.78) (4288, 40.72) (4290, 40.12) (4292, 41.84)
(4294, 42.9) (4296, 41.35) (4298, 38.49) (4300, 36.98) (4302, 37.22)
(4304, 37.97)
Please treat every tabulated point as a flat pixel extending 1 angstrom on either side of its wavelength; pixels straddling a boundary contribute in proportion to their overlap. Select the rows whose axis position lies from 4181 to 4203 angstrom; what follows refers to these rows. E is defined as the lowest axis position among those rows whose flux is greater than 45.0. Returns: 4182 angstrom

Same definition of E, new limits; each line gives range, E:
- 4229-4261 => 4232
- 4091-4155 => 4092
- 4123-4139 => 4124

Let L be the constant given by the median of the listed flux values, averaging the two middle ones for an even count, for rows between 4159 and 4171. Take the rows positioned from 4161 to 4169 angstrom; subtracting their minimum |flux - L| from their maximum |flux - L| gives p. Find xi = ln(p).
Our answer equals -0.7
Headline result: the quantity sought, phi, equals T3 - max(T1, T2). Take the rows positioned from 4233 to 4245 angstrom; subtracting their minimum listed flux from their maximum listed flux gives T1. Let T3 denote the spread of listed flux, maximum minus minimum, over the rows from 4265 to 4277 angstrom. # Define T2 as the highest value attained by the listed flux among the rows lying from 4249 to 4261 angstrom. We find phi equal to -41.3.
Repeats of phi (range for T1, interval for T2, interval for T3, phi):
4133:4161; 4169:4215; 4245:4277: -42.8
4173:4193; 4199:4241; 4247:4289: -40.7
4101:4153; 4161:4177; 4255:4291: -41.0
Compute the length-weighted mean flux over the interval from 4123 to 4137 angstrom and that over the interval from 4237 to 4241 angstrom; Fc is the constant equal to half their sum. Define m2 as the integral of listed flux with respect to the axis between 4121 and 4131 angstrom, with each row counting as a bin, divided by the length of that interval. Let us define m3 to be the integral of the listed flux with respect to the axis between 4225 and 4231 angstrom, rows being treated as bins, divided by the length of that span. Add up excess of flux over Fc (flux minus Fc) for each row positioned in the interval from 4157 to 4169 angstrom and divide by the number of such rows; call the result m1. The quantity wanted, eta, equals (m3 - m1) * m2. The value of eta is 1868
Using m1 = 1.4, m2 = 46.1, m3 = 42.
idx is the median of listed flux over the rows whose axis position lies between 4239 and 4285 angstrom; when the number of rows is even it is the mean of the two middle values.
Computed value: 44.6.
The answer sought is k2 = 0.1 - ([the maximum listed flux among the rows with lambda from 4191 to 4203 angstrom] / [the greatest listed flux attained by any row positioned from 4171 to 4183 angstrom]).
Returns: -0.876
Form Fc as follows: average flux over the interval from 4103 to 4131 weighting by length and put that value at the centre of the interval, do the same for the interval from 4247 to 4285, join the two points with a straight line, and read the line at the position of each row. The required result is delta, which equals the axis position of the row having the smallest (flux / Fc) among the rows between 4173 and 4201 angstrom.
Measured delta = 4174 angstrom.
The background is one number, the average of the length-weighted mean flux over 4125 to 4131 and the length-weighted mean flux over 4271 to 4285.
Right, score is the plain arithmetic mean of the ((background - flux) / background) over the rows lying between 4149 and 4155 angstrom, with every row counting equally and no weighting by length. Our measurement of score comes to -0.026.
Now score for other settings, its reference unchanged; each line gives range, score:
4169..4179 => 0.004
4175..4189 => -0.029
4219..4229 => 0.045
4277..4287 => 0.018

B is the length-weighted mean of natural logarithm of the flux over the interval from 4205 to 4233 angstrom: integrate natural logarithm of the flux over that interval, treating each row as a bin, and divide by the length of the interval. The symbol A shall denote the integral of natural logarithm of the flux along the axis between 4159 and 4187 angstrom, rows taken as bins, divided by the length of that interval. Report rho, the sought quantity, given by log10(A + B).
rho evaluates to 0.882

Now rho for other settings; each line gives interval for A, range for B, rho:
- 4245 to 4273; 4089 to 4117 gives 0.879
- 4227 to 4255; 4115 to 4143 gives 0.883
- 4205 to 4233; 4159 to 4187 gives 0.882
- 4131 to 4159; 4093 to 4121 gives 0.881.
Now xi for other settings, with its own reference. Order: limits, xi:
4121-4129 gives -1.3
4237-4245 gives -0.2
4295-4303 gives 1.5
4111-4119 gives 0.2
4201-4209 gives -0.4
